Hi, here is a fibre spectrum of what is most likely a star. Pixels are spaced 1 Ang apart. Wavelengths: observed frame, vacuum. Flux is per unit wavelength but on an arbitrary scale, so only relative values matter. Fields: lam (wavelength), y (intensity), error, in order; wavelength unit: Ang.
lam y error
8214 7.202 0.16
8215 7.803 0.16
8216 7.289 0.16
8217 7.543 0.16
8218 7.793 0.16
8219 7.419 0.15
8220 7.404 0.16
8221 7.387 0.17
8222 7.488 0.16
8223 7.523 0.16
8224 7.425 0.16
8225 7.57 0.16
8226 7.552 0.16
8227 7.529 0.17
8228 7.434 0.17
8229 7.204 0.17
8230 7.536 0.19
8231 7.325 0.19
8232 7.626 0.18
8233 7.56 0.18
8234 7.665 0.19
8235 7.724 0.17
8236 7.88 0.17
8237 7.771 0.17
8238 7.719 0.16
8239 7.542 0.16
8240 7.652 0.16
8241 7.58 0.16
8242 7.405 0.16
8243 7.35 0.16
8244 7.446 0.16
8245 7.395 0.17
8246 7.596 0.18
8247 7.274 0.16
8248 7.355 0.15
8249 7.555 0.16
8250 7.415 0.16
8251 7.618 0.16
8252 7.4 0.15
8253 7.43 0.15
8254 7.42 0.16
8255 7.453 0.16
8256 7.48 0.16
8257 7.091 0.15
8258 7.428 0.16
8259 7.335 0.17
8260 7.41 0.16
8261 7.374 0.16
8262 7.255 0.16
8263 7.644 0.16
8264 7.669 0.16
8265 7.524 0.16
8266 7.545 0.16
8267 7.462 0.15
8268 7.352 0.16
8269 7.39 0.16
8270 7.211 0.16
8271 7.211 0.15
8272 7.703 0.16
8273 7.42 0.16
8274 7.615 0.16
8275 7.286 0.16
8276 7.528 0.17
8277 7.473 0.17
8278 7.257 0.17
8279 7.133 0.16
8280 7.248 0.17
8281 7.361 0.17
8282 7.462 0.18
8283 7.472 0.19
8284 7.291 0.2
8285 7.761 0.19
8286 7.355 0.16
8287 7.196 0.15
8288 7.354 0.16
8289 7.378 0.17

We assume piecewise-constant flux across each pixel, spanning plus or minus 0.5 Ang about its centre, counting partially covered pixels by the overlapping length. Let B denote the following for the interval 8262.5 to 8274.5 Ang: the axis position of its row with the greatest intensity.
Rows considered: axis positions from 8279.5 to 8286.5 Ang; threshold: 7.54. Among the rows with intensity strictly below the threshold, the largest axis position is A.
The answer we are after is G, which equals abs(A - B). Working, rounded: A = 8286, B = 8272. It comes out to 14 Ang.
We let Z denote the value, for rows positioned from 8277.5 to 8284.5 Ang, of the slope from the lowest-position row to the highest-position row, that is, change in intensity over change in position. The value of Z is 0.01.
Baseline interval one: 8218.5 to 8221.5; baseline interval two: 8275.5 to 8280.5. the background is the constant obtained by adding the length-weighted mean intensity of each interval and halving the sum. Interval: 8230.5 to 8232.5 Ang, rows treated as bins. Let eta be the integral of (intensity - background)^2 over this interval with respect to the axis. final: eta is 0.07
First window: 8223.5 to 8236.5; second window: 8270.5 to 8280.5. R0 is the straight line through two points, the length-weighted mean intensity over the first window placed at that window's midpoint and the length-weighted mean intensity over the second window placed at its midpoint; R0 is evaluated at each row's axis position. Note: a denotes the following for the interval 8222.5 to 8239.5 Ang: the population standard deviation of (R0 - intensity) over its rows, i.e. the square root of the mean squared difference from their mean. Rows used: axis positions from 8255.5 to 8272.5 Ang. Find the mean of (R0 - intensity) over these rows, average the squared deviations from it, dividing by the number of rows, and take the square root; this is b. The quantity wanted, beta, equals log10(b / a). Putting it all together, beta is 0.00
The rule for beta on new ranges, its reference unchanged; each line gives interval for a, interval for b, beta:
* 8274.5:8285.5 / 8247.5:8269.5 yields -0.12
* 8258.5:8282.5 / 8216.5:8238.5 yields 0.06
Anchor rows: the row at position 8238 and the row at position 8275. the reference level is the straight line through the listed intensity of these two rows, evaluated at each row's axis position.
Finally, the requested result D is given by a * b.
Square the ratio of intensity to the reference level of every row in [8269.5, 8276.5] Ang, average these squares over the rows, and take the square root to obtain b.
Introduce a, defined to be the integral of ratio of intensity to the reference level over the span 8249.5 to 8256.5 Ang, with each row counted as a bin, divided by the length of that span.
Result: 1.00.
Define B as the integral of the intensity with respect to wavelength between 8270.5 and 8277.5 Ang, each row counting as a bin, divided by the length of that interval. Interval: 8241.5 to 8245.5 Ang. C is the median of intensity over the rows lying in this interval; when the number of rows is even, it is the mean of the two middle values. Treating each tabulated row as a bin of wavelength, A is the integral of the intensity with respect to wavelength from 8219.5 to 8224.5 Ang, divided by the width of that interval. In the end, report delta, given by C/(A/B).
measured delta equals 7.42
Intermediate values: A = 7.45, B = 7.46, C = 7.40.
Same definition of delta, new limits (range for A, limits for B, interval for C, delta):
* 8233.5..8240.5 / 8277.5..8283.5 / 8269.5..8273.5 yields 6.95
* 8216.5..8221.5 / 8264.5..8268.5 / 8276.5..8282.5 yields 7.27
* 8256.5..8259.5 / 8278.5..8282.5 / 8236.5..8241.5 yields 7.67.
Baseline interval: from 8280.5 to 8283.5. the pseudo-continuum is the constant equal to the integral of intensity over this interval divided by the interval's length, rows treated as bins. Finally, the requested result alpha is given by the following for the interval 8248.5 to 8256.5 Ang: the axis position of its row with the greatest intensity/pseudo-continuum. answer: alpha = 8251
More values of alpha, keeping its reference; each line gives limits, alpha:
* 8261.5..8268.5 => 8264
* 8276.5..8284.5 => 8277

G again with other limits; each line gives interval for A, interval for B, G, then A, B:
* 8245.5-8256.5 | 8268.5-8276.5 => 16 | 8256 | 8272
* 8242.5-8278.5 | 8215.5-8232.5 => 60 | 8278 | 8218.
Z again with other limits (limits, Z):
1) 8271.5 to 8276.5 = -0.04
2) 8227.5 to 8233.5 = 0.03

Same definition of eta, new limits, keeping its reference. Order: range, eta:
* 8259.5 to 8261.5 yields 0.00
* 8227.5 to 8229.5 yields 0.03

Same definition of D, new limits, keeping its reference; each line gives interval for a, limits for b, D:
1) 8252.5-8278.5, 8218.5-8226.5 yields 0.95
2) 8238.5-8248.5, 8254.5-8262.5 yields 0.96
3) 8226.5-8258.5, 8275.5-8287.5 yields 1.00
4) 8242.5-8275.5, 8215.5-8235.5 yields 0.95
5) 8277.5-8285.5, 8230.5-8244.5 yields 1.00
